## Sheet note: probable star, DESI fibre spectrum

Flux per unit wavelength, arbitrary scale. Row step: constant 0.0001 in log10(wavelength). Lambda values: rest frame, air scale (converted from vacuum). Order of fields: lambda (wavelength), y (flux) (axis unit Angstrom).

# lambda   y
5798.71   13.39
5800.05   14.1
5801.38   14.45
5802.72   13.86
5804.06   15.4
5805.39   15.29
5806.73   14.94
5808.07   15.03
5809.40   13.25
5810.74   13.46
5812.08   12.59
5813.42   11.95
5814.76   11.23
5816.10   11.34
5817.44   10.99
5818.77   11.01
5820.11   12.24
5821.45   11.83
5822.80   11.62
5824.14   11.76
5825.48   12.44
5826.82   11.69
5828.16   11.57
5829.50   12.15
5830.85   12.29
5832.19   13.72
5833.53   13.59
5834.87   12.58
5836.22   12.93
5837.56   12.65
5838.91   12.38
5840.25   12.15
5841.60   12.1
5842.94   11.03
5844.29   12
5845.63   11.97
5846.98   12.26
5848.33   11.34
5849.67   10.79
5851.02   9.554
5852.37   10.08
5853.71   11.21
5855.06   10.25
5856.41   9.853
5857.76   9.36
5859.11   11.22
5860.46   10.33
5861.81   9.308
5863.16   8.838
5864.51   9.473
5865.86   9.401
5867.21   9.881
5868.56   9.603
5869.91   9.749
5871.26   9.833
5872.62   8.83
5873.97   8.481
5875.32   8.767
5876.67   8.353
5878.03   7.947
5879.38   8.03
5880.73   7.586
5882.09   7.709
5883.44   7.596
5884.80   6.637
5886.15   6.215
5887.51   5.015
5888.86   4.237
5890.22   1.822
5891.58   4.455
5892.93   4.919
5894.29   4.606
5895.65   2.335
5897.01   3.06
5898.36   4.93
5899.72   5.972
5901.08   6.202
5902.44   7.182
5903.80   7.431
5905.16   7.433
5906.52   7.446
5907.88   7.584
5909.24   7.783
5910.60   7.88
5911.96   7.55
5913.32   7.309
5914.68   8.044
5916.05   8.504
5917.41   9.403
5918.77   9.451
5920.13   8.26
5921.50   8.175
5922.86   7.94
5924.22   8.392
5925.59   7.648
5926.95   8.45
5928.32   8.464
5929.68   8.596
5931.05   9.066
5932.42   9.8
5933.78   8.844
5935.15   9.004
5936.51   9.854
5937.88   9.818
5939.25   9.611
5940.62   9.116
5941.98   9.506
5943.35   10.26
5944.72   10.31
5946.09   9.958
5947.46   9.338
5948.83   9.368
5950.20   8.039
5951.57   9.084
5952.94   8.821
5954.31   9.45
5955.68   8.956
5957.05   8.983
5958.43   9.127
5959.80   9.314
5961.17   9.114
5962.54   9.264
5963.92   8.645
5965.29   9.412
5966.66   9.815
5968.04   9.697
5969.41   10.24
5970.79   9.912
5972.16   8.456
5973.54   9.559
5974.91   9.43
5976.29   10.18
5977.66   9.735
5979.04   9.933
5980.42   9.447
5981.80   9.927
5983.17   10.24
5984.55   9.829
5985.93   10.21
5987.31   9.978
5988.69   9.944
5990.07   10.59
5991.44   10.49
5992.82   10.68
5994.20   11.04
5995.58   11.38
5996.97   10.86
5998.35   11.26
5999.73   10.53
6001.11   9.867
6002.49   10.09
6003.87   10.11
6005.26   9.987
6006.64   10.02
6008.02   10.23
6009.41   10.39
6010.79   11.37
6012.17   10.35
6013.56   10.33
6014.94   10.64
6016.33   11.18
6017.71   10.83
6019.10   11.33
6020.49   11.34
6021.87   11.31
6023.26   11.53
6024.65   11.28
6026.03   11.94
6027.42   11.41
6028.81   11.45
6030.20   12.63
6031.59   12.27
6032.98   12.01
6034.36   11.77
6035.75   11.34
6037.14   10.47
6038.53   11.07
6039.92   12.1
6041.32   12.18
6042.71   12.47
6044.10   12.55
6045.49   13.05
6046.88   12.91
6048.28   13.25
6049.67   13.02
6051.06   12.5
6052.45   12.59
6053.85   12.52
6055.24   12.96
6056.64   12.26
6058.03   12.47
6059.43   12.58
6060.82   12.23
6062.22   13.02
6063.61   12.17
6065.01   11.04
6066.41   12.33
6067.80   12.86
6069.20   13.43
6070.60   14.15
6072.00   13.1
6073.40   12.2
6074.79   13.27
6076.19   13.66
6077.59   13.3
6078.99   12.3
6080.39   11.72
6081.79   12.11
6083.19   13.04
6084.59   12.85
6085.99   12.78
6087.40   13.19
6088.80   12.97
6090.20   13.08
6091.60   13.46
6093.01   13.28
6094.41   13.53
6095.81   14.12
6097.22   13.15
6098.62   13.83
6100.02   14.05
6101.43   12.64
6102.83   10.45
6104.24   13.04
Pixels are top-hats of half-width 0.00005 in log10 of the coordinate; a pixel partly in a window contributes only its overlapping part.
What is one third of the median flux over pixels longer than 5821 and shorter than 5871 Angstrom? 3.9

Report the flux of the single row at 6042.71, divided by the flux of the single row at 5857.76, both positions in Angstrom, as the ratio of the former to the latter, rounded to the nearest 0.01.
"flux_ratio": 1.33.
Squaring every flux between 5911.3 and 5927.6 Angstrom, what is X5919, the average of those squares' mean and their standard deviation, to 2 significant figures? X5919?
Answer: 40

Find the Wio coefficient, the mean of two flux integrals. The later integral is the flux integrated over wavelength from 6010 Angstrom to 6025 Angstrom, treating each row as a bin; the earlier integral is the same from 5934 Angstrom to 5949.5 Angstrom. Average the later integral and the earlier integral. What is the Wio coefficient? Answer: 157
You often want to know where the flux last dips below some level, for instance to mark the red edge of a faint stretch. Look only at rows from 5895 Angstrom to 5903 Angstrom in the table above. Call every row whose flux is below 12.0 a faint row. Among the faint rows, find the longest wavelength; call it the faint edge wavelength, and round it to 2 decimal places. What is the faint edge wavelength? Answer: 5902.44 Angstrom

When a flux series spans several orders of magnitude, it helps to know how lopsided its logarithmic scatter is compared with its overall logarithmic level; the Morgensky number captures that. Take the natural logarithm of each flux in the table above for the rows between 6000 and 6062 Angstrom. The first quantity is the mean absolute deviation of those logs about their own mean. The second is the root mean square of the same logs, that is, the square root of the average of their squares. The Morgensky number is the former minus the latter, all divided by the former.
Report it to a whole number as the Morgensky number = -32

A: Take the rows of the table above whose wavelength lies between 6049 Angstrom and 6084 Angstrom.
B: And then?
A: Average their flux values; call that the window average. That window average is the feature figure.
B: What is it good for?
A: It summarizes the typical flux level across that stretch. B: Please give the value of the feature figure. 13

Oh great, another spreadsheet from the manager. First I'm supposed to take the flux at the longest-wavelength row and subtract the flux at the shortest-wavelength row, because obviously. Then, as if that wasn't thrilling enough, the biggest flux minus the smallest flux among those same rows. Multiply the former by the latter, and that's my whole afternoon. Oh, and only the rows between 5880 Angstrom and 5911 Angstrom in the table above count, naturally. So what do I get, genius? 1.78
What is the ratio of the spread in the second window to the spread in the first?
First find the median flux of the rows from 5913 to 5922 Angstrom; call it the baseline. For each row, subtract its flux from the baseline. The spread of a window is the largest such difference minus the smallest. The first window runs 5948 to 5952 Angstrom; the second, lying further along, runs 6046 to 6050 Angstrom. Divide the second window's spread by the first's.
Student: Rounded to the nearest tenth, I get 0.3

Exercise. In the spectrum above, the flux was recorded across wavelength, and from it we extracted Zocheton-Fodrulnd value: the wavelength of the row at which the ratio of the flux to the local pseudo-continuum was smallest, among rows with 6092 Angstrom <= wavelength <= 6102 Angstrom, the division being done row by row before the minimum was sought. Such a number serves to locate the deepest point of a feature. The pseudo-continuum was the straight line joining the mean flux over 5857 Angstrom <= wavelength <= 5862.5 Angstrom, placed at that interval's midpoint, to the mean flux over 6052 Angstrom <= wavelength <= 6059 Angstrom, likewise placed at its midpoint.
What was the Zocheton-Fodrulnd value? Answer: 6101.43 Angstrom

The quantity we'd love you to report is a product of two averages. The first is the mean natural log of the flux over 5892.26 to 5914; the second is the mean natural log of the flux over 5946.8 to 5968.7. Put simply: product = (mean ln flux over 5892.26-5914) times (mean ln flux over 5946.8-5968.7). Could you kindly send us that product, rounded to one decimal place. 3.9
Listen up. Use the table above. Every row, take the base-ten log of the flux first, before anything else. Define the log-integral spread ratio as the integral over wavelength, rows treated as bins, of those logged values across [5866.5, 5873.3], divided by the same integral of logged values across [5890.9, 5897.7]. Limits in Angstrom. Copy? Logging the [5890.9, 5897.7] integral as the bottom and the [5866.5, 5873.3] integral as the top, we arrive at 1.71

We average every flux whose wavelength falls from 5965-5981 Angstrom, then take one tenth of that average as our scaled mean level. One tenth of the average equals 1.0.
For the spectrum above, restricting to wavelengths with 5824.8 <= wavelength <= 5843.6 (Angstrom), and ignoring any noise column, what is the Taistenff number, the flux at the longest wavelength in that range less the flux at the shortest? -1.4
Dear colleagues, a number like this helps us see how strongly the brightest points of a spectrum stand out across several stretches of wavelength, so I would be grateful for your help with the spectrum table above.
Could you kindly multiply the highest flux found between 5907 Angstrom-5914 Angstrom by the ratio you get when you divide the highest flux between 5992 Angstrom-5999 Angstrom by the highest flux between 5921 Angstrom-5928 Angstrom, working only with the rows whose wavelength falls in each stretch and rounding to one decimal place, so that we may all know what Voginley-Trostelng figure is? 10.6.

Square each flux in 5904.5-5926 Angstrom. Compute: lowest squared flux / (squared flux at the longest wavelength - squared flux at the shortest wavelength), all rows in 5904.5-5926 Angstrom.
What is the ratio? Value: 16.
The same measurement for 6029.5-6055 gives -40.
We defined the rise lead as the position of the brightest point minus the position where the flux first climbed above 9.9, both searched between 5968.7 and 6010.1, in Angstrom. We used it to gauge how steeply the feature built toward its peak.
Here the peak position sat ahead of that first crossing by 26.2 Angstrom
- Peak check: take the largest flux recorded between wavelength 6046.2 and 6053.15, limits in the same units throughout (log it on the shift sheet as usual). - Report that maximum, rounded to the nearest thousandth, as 13.250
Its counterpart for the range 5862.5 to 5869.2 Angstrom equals 9.881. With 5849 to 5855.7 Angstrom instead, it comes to 11.210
